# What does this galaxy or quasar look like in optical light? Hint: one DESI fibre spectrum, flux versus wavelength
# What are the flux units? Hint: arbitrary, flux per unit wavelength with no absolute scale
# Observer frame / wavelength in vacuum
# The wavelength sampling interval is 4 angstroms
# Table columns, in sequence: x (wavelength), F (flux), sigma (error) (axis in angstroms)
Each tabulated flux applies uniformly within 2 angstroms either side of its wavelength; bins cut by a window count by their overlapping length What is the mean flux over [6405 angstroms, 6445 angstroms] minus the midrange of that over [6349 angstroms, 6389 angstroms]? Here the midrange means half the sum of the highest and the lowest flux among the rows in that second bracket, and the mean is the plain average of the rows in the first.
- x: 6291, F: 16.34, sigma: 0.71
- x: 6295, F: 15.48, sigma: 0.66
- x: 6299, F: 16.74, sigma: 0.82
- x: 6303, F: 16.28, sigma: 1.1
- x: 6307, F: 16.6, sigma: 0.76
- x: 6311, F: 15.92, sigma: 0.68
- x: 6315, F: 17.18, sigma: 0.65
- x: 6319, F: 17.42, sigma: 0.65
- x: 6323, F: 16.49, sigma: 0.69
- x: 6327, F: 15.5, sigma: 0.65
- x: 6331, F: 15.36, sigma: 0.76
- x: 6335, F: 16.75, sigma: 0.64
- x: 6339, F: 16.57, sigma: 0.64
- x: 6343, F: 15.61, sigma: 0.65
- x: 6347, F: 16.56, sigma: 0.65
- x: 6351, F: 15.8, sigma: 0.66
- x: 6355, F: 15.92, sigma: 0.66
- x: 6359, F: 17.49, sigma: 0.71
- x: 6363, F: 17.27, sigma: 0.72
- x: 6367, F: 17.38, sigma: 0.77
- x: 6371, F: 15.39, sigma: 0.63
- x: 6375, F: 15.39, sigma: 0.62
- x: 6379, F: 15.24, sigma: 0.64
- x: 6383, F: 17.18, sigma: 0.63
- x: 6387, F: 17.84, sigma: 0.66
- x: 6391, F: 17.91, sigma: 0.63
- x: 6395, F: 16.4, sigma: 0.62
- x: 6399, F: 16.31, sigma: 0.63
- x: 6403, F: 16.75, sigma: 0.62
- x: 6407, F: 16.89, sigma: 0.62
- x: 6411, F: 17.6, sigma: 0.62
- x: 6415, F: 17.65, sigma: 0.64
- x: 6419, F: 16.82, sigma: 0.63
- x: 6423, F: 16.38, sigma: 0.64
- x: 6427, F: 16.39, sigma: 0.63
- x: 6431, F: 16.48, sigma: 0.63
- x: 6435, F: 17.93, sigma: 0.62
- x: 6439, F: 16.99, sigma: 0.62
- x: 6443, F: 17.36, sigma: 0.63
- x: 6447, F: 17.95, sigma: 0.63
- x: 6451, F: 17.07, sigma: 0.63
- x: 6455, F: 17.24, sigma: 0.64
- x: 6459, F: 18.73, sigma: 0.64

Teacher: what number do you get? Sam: 0.51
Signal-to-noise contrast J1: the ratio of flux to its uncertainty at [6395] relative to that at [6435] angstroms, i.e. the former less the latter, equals -2.5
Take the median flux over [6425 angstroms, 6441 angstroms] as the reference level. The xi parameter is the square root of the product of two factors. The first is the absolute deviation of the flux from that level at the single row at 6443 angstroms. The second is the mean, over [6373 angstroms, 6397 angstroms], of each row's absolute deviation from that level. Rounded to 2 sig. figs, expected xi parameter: 0.78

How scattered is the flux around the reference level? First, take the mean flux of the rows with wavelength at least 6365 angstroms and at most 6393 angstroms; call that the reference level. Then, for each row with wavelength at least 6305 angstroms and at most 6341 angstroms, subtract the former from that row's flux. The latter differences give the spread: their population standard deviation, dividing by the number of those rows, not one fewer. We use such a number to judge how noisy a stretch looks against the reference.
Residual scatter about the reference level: 0.66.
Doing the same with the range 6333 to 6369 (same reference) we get 0.66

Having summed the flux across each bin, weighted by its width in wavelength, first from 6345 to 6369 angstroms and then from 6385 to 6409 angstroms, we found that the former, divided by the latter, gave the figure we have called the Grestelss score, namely 0.984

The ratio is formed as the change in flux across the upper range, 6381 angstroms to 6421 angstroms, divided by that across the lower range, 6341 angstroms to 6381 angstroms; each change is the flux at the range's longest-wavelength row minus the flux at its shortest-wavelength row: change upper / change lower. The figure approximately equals 1.0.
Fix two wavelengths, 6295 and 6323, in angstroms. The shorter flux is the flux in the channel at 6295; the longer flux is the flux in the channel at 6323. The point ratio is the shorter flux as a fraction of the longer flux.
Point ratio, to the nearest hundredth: 0.94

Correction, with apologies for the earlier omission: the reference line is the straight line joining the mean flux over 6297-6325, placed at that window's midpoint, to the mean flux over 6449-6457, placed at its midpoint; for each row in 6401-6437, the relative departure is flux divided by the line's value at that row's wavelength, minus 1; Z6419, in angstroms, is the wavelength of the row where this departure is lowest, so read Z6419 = 6427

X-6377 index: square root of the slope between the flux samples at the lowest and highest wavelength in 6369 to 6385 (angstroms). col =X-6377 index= 0.39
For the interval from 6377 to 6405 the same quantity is 0.25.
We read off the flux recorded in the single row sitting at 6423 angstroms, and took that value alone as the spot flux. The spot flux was 16.38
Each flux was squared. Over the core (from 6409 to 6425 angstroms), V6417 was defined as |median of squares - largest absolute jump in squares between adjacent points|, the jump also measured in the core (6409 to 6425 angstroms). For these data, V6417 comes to 268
